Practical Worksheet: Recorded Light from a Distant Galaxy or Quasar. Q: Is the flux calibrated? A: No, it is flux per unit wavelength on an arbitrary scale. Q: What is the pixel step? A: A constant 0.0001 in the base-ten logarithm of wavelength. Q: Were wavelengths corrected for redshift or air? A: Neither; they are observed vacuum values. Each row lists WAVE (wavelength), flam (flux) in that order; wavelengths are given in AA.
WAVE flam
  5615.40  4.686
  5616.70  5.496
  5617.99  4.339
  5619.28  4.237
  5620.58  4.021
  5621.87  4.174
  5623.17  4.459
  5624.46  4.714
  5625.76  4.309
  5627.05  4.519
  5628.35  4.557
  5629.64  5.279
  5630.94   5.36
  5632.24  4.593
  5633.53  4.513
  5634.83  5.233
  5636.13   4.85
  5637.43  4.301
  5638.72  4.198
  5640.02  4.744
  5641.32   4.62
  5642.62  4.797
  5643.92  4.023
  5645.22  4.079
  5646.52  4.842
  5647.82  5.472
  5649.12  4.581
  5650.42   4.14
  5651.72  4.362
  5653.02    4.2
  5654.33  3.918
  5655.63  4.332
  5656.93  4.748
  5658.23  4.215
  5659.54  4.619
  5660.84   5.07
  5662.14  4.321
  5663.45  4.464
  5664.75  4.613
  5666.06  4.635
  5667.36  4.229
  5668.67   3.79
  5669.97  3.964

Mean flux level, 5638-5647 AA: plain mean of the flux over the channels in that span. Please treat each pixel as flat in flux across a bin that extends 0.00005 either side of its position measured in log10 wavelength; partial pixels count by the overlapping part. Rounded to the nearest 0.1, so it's 4.5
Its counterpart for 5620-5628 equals 4.4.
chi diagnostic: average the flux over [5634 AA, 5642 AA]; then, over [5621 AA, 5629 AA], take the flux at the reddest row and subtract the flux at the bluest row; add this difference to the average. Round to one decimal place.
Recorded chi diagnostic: 5.0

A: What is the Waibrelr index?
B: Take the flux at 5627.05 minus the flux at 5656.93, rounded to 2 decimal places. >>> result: -0.23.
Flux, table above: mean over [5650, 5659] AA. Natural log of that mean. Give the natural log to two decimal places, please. 1.45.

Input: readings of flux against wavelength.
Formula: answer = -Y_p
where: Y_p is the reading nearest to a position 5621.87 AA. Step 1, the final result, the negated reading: -4.2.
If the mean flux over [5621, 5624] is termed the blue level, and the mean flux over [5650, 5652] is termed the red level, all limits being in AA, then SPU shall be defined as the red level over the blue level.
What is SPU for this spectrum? 0.98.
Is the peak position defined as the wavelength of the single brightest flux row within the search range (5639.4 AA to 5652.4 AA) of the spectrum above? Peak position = 5647.82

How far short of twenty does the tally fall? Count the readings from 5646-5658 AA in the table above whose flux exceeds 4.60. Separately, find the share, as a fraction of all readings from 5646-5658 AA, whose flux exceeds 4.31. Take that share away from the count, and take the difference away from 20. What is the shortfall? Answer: 17.7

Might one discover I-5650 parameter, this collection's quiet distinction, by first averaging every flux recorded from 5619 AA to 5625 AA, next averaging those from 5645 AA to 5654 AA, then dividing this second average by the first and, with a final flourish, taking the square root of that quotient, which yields 1.023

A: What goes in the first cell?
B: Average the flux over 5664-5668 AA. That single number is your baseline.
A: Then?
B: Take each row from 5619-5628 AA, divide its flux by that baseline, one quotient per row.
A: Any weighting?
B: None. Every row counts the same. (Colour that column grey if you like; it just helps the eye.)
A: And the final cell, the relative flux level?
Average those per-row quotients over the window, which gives 0.97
